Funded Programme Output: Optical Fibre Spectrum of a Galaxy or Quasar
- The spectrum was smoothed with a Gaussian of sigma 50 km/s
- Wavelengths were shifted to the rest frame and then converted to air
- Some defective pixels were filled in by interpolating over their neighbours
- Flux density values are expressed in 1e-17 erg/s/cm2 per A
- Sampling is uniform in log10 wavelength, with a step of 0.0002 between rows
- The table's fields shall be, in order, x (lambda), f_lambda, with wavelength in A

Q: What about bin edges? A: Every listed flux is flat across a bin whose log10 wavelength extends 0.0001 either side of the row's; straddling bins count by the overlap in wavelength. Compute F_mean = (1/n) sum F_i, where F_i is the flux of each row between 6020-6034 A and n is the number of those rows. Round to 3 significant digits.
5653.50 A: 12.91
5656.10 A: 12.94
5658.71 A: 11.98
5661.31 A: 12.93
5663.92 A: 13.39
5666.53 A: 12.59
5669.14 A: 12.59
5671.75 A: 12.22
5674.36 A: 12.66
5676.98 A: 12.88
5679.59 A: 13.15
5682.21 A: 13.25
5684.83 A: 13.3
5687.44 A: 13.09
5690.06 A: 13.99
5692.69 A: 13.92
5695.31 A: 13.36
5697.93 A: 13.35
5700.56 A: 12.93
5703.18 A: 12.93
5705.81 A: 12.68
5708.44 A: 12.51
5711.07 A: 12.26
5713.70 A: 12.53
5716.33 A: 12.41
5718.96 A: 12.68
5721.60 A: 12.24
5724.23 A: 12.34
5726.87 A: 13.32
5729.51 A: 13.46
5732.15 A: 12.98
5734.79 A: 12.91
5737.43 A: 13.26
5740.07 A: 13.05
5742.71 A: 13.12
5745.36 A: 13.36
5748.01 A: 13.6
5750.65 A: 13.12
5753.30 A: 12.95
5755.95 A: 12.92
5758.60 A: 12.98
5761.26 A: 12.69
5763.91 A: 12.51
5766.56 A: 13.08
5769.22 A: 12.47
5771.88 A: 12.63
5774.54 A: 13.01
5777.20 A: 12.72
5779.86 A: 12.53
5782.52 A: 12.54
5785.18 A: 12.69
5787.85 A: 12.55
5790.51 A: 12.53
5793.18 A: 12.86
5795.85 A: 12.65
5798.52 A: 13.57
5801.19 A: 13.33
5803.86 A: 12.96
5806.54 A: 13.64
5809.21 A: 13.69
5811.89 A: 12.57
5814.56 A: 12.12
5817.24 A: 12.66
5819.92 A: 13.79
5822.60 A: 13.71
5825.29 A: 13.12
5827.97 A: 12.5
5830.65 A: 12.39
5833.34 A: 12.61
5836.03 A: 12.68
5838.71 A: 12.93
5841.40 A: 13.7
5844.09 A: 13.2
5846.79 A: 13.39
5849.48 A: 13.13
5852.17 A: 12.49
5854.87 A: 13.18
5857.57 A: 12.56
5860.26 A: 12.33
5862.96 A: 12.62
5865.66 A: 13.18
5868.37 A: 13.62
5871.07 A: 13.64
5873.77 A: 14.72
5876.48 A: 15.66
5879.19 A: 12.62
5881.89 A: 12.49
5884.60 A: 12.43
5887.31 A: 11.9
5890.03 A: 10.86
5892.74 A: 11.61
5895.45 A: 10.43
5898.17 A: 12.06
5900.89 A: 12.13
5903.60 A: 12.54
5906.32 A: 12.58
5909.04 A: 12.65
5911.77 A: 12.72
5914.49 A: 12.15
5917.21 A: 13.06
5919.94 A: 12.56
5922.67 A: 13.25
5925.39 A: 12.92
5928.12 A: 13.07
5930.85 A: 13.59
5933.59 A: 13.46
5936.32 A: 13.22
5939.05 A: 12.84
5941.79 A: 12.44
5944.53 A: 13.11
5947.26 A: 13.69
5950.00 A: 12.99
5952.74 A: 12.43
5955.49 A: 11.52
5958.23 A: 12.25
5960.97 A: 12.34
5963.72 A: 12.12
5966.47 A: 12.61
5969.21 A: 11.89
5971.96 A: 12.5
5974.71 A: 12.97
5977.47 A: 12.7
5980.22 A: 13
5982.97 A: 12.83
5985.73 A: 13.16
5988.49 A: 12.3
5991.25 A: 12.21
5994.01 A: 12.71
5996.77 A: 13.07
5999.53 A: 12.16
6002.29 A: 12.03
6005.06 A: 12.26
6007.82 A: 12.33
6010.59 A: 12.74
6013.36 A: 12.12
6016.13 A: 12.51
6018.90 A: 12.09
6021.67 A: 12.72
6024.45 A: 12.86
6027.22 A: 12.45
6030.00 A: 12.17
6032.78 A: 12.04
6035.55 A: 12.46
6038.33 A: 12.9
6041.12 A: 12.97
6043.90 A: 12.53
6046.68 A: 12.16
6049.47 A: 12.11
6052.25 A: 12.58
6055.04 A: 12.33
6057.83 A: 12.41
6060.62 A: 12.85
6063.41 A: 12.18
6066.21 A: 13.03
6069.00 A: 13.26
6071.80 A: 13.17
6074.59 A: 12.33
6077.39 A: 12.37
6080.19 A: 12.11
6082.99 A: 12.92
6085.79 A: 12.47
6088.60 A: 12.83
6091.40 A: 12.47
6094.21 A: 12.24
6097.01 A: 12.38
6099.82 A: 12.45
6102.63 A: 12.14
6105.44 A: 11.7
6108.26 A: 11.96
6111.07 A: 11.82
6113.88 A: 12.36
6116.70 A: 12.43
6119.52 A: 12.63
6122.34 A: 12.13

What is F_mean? 12.4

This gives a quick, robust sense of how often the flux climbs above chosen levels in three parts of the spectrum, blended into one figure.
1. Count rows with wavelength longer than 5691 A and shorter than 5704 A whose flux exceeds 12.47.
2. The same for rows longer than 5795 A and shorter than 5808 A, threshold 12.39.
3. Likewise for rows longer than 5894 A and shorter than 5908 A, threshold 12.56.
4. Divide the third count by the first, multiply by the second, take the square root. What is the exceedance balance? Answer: 1.0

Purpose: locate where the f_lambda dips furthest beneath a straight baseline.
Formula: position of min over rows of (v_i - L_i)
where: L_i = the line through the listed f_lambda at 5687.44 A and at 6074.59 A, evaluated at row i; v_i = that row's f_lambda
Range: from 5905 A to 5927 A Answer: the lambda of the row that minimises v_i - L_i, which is 5914.49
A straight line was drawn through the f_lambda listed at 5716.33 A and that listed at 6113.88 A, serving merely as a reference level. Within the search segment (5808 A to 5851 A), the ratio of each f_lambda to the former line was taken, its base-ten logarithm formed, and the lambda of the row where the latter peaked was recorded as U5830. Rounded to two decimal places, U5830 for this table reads 5819.92 A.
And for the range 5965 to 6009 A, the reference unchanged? 5985.73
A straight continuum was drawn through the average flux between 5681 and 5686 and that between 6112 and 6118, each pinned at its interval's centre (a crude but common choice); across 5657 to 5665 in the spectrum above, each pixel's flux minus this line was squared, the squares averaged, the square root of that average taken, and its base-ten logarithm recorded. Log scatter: -0.09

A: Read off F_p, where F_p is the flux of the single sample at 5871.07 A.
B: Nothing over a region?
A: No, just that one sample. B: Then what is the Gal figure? 13.64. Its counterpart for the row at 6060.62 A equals 12.85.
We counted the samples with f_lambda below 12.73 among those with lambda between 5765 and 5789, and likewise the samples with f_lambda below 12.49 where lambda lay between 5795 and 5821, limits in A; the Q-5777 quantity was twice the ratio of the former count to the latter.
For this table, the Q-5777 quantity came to 14.0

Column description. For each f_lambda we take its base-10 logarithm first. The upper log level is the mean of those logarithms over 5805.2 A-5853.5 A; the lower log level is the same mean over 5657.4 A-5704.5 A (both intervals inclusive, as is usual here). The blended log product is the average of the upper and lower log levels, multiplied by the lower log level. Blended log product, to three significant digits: 1.24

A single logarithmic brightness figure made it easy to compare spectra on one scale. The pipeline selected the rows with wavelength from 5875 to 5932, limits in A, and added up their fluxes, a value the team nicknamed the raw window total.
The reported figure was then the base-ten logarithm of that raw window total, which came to 2.42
